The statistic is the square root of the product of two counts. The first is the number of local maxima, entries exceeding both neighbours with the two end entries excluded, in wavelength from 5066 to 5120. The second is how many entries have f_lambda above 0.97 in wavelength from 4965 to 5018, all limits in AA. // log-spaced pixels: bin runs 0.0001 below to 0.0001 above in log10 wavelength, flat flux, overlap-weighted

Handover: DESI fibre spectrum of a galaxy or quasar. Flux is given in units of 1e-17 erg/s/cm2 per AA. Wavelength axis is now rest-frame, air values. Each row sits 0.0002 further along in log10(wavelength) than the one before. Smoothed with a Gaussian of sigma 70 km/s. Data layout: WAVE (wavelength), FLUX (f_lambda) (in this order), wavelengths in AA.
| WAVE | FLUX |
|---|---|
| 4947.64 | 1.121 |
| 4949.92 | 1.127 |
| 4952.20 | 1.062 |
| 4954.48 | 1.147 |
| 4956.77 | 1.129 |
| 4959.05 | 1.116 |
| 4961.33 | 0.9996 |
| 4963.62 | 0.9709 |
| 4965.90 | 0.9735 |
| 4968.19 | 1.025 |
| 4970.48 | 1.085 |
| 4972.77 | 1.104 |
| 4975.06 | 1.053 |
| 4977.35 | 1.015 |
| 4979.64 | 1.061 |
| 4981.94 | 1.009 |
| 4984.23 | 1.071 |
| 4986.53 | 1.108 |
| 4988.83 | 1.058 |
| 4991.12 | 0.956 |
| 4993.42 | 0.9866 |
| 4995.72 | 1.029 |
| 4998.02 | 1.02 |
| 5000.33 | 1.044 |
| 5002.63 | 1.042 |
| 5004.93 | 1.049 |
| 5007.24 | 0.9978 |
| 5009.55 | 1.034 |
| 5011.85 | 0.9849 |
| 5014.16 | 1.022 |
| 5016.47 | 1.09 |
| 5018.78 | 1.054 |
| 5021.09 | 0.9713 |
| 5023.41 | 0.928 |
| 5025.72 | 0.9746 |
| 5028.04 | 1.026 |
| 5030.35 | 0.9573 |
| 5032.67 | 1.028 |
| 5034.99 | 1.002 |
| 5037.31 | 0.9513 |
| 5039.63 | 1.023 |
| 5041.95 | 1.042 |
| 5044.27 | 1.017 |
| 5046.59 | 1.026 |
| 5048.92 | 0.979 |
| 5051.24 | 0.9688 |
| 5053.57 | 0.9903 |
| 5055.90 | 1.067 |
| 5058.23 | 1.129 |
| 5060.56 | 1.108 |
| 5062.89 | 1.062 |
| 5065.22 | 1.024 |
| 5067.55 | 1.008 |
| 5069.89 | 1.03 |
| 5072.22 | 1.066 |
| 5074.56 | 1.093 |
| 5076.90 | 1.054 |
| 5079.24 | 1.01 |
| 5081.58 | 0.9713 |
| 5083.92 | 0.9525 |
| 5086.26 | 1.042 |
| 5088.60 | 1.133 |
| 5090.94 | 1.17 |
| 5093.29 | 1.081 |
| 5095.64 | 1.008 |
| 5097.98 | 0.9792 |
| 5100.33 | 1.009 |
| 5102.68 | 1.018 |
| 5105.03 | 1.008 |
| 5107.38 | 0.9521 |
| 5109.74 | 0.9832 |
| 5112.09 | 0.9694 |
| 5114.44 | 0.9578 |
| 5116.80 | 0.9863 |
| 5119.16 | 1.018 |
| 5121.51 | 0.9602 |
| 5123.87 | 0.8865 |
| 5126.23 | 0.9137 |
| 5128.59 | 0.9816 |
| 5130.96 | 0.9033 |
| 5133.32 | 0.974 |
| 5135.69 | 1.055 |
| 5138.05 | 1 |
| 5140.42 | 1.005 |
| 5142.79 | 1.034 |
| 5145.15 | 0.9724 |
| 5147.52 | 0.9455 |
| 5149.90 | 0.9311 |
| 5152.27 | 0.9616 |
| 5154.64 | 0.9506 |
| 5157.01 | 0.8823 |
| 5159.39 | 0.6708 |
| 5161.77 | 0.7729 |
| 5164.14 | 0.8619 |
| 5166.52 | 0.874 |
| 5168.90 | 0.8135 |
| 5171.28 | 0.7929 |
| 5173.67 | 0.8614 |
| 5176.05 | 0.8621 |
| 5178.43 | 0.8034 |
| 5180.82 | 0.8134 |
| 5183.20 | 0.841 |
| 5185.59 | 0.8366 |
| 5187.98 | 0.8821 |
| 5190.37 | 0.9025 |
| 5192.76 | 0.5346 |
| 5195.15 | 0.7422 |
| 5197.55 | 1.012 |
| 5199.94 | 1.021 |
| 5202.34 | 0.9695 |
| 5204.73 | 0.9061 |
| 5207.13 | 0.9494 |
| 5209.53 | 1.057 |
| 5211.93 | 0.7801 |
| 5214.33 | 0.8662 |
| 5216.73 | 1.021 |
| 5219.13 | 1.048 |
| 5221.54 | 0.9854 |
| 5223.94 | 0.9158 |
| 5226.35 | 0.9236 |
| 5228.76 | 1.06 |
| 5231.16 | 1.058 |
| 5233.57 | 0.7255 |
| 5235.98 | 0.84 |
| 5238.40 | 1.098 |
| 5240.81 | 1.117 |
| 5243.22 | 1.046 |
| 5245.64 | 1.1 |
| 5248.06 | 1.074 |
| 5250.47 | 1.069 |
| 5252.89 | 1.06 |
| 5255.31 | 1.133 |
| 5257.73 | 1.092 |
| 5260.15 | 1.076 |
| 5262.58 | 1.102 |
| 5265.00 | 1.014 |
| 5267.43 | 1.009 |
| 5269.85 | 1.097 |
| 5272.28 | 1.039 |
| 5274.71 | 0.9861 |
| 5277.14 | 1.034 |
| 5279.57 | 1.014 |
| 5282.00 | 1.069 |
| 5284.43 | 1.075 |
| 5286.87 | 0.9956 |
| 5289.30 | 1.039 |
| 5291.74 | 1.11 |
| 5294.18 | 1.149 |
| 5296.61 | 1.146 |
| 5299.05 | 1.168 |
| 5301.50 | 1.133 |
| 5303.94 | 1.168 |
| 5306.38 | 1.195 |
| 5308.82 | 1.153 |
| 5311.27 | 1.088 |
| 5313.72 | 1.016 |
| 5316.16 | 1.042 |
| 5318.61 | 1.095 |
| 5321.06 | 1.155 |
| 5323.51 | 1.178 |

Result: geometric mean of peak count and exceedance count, 9.4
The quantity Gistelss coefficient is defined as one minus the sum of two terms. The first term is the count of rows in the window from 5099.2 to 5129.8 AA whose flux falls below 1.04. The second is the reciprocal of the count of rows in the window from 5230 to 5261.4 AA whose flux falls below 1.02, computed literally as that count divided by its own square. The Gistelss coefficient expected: -12.5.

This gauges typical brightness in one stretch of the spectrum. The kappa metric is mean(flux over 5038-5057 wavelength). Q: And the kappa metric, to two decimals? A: 1.01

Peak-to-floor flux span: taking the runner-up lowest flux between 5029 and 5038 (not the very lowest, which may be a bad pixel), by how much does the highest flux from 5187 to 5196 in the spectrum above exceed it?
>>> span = -0.05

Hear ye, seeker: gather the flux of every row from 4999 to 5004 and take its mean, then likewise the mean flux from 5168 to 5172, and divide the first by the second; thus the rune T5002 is 1.30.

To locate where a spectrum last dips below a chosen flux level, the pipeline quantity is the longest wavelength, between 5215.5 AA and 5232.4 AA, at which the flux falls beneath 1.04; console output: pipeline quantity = 5226.35 AA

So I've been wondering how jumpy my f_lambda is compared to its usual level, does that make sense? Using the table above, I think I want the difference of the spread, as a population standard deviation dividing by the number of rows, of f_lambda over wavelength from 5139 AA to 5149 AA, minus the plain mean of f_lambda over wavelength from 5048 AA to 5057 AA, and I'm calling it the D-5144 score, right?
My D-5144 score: -0.97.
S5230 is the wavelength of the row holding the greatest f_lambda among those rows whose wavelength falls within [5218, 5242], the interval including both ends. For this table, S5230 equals 5240.81 AA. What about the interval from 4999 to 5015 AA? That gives 5004.93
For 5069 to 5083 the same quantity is 5074.56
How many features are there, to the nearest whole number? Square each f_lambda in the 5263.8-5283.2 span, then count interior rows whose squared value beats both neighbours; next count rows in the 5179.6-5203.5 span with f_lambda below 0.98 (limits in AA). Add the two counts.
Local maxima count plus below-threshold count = 10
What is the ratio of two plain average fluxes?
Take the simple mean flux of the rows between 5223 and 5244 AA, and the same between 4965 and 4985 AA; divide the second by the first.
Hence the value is 1.07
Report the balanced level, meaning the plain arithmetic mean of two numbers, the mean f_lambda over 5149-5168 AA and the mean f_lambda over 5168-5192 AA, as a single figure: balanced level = 0.85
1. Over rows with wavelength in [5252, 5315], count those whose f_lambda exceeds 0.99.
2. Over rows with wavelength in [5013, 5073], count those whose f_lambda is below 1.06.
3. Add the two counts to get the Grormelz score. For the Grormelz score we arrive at 45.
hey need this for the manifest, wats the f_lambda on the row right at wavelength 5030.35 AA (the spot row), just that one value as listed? 0.9573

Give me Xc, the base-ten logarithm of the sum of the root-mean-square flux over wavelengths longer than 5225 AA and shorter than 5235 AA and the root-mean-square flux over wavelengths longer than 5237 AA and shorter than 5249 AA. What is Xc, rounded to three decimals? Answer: 0.309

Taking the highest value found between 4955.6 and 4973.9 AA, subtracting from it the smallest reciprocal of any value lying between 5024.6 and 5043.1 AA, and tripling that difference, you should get 0.51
